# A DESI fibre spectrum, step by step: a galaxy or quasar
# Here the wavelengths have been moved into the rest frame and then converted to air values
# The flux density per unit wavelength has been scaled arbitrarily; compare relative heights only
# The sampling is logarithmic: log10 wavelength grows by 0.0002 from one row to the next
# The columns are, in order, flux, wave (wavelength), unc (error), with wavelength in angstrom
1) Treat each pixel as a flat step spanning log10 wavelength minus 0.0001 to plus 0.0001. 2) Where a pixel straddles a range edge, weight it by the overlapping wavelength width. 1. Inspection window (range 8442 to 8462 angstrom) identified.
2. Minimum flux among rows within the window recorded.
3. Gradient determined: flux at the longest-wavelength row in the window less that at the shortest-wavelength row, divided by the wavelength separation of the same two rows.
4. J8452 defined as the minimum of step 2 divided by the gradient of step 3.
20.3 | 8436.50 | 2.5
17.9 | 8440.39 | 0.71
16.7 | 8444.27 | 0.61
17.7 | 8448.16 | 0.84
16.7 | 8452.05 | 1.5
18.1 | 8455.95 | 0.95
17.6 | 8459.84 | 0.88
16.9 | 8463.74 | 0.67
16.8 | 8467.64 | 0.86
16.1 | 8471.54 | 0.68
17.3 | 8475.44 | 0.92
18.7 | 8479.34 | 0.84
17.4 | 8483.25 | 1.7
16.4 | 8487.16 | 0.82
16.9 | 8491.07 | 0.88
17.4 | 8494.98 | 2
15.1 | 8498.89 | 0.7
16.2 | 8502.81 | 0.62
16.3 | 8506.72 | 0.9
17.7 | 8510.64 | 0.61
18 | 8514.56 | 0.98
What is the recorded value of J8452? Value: 289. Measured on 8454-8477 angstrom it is -392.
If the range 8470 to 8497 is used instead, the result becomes 290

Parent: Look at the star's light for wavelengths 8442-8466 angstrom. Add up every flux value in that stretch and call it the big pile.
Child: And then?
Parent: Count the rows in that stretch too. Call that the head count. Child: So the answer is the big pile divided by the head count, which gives 17.3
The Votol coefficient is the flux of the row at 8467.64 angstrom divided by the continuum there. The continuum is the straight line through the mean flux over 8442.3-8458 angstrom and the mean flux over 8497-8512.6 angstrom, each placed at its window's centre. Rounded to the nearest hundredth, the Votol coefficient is 0.99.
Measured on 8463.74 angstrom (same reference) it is 0.99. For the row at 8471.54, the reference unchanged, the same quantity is 0.95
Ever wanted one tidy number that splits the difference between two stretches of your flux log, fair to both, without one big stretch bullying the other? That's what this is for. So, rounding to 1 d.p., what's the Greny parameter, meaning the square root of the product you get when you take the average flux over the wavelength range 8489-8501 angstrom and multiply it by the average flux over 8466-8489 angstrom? 16.8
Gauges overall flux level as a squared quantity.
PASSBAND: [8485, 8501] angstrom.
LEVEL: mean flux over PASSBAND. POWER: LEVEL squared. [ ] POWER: 271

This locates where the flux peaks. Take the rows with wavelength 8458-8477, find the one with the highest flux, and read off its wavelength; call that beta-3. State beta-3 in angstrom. 8459.84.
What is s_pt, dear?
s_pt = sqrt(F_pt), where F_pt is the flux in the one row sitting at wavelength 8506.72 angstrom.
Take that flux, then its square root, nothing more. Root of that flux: 4.04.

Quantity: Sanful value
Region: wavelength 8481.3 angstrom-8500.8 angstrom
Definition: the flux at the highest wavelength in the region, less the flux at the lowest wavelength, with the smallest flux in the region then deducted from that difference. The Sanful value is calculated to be -17.4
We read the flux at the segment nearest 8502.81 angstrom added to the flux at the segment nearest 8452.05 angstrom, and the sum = 32.9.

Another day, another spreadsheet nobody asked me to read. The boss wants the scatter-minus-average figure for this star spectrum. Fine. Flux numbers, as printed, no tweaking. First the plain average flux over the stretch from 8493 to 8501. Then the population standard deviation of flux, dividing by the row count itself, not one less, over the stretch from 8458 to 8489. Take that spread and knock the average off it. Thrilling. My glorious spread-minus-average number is -15.5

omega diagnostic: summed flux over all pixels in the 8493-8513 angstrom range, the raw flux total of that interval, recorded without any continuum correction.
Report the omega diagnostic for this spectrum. 83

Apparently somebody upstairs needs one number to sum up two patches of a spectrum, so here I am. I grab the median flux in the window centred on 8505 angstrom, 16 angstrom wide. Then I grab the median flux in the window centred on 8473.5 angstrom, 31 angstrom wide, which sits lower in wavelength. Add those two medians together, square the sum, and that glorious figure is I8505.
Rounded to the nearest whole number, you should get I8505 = 1112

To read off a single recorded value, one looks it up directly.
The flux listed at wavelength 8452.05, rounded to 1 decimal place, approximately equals 16.7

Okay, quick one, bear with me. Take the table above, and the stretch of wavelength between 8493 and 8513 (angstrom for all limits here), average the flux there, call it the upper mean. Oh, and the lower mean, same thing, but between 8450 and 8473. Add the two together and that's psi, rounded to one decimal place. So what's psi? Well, 33.6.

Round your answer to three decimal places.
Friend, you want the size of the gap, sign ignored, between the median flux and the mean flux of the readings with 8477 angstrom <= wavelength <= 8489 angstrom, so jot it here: 0.100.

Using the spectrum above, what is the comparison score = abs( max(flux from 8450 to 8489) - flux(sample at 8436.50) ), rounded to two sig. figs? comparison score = 1.6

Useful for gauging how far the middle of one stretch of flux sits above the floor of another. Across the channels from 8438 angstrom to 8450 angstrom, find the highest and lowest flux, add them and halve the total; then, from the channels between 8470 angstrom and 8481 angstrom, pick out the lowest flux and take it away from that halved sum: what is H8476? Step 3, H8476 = 1.2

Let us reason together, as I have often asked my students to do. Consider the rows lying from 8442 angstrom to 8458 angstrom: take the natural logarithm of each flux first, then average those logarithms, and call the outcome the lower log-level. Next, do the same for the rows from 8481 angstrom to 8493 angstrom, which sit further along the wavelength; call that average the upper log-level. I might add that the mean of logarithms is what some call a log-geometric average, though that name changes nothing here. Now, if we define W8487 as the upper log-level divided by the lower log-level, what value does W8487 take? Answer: 0.99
